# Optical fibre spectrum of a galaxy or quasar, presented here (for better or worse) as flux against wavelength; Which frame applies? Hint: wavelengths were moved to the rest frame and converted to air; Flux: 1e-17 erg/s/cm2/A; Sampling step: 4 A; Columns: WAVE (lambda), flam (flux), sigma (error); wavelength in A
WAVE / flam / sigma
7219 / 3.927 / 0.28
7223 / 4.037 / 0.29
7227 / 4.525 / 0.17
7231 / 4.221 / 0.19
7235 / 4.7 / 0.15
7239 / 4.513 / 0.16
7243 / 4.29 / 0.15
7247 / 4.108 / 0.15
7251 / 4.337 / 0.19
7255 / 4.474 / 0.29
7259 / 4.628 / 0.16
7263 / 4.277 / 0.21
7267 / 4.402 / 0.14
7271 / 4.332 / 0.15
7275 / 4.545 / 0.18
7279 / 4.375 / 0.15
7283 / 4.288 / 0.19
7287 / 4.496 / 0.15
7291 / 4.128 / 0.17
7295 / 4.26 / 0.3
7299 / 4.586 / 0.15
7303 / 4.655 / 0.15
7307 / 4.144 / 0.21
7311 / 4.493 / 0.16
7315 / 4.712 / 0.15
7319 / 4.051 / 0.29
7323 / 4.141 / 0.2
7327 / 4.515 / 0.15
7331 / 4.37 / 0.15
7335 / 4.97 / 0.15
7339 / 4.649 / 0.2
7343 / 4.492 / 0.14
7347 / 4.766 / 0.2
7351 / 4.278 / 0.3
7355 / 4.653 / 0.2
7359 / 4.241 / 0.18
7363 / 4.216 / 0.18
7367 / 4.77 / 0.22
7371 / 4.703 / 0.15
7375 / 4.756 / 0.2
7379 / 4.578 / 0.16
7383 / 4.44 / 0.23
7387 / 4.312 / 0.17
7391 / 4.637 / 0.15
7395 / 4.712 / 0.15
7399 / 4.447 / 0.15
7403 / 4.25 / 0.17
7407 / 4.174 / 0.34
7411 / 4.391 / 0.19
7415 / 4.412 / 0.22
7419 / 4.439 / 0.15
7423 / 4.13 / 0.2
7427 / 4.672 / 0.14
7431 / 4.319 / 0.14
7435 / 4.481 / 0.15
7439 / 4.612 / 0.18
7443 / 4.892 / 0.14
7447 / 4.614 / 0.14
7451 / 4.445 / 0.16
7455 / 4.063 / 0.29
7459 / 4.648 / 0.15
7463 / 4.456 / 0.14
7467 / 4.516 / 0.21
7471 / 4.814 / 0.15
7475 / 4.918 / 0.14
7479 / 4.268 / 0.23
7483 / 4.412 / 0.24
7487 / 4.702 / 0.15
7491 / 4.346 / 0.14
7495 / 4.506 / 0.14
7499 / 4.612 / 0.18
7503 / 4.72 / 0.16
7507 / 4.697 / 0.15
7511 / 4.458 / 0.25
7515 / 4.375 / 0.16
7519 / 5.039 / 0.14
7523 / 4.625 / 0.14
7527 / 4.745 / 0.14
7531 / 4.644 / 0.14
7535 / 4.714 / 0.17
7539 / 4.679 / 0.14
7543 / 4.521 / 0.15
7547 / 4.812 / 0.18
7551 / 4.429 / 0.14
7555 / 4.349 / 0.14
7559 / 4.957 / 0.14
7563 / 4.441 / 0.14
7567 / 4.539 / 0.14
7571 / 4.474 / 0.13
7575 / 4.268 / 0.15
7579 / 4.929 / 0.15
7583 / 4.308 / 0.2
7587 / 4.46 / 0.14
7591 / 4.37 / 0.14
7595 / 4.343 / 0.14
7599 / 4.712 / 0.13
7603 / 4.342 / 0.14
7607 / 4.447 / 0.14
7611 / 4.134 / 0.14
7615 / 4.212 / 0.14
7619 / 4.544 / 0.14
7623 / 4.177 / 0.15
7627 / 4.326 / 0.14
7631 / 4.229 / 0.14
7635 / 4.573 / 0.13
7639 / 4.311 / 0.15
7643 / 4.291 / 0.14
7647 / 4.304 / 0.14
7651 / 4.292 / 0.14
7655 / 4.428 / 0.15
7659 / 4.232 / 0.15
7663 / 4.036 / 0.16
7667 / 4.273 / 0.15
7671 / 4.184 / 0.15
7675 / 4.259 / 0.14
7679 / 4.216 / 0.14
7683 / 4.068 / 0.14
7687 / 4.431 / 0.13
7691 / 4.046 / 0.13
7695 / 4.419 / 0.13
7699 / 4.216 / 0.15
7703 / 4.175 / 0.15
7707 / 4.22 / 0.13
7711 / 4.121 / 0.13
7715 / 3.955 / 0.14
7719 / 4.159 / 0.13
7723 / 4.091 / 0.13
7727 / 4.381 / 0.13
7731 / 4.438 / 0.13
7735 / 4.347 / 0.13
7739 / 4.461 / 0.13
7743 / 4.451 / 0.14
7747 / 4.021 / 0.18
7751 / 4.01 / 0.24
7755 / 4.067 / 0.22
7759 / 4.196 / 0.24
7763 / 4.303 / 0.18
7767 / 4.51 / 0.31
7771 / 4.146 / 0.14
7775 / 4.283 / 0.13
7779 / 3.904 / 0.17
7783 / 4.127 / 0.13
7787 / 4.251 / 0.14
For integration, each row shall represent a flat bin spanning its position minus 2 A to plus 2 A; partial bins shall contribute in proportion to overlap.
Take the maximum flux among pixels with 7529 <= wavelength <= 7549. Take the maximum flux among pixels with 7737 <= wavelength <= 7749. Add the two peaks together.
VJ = 9.27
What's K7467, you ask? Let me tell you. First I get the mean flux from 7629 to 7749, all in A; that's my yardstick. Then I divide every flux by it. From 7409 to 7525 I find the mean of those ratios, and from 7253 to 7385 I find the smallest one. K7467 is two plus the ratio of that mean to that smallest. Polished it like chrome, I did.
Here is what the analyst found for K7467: 3.12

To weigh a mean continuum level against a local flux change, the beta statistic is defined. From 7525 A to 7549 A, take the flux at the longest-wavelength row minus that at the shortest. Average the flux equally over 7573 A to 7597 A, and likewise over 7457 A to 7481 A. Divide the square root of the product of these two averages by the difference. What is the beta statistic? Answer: 68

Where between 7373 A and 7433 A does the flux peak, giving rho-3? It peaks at 7375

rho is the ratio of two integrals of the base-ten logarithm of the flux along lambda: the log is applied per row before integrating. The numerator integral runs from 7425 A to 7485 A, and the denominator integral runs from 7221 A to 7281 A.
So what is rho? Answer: 1.02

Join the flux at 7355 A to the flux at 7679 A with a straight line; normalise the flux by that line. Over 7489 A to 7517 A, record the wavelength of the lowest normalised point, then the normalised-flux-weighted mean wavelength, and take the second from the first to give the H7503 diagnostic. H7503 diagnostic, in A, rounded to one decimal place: -12.0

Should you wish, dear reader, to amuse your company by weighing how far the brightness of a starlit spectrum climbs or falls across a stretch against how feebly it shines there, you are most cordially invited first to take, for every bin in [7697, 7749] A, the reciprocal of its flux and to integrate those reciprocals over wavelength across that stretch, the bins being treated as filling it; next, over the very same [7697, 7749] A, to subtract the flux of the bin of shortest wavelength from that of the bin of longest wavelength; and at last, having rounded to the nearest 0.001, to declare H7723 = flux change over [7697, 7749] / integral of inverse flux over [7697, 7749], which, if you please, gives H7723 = -0.016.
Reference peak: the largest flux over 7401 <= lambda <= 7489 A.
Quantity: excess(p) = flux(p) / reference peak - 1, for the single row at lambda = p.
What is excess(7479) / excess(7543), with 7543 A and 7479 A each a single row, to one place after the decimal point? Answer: 1.6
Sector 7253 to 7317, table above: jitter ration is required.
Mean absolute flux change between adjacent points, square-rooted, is 0.473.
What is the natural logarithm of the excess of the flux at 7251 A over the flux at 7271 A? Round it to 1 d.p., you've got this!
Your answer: -5.3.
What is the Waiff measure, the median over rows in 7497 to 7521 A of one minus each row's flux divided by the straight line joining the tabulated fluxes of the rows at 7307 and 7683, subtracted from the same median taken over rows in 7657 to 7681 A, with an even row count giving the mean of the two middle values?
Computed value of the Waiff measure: 0.10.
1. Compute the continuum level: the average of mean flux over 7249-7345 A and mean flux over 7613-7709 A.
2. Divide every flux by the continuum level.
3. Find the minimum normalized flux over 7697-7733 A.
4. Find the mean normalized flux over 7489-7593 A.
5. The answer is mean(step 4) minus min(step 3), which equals 0.143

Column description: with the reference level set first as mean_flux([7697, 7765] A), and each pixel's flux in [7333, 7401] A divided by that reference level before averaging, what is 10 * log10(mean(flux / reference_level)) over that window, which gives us 0.35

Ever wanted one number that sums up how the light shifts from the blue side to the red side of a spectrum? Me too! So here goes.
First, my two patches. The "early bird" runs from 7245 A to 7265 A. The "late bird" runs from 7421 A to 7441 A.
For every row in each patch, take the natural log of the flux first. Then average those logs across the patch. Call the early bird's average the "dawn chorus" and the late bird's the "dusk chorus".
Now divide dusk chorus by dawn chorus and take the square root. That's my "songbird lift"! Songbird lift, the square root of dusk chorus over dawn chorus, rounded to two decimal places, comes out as 1.01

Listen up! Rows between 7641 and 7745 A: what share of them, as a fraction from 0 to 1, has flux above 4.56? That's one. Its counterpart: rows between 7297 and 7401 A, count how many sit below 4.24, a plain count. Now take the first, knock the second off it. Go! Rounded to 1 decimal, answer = -4.0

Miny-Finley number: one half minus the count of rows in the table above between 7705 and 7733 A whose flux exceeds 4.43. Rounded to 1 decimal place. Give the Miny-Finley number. -0.5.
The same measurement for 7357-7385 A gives -4.5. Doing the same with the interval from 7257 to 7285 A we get -1.5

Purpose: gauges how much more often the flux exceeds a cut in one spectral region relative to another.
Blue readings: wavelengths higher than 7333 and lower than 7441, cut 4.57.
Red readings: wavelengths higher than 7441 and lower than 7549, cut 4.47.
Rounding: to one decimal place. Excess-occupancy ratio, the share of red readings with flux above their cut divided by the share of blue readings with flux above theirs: 1.6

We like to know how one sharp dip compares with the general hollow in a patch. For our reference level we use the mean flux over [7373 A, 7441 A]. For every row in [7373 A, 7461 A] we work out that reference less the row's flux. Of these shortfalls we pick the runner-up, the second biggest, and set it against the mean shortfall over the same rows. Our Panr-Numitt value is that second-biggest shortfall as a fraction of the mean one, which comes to -19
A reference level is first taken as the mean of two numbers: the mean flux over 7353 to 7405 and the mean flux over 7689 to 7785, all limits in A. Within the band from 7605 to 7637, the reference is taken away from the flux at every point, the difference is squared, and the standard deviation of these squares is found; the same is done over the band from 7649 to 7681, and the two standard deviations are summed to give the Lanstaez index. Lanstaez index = 0.05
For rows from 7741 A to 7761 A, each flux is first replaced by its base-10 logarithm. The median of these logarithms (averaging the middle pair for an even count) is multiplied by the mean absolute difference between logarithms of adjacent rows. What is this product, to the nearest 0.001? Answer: 0.010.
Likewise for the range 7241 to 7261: 0.011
